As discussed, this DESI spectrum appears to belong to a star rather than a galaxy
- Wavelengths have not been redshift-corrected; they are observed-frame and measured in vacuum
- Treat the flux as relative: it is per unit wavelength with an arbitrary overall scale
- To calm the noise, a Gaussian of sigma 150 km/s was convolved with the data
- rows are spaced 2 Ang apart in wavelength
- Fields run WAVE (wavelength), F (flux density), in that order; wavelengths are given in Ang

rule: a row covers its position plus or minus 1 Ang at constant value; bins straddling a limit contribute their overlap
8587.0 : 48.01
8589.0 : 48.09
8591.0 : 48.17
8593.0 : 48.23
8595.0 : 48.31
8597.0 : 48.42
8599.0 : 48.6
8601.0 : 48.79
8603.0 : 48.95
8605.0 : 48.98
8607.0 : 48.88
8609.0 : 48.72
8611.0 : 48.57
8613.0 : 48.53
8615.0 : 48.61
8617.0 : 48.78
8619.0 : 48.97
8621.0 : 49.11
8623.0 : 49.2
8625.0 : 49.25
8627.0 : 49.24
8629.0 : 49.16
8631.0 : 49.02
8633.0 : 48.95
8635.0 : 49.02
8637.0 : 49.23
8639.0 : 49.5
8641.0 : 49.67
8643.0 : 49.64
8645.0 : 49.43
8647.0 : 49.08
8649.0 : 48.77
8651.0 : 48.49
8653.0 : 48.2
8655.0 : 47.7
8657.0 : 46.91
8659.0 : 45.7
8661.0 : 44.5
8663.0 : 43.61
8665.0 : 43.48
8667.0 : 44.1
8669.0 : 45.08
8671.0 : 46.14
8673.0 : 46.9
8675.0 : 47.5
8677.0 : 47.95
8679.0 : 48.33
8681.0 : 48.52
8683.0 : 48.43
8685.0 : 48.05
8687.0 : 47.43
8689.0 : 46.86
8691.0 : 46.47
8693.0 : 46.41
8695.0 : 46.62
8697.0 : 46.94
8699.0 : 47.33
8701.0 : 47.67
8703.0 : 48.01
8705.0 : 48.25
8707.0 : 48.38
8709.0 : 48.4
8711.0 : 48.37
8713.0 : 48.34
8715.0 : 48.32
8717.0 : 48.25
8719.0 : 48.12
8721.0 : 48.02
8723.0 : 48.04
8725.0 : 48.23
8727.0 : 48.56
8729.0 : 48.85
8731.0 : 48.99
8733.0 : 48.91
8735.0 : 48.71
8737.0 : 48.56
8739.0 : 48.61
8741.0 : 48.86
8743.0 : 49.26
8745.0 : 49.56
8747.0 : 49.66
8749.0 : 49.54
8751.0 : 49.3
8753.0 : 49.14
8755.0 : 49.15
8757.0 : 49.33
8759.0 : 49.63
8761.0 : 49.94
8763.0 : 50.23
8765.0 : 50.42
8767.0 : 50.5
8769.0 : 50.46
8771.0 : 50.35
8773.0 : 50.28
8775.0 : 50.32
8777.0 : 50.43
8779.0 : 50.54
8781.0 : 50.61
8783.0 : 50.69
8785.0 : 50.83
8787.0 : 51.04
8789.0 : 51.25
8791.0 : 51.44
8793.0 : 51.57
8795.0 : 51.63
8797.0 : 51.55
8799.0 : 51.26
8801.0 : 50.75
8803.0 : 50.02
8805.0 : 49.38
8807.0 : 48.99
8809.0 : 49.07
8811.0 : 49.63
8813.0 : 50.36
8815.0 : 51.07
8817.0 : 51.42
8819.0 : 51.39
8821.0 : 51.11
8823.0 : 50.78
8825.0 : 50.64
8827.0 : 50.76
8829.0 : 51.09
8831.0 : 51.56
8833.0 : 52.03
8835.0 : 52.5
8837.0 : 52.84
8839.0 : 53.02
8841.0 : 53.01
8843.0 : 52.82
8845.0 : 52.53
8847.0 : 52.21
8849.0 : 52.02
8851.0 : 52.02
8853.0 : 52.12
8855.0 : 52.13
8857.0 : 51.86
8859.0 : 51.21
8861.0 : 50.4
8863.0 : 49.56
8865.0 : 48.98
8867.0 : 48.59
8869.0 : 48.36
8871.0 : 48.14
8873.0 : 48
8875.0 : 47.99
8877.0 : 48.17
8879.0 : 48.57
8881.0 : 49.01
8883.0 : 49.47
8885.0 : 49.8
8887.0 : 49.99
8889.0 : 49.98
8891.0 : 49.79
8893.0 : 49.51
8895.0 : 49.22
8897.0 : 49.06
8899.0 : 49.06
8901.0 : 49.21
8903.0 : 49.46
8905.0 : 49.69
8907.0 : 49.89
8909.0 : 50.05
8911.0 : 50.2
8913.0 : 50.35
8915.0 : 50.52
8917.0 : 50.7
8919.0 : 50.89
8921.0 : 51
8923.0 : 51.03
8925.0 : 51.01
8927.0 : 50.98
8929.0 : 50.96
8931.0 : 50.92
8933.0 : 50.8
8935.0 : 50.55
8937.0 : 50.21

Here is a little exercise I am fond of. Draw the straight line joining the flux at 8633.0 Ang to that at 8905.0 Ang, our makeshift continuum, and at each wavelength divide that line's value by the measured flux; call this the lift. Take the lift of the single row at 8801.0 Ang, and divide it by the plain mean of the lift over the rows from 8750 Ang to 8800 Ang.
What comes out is 1.00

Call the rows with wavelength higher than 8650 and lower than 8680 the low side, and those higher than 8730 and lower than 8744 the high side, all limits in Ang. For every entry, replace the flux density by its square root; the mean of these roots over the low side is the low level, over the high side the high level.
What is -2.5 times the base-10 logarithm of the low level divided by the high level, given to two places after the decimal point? 0.03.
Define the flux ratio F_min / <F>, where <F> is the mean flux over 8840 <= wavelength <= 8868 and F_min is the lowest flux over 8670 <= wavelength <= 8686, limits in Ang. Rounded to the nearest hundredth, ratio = 0.90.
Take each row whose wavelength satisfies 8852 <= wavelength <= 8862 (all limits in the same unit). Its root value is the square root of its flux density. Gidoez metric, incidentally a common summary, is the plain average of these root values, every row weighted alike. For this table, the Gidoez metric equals 7.18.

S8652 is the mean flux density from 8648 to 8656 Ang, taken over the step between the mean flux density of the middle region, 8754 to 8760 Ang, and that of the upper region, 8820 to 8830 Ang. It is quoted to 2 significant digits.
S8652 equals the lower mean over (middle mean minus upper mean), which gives -32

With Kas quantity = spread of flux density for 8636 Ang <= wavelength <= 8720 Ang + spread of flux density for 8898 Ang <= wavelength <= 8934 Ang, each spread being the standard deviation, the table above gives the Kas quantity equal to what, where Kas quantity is 2.2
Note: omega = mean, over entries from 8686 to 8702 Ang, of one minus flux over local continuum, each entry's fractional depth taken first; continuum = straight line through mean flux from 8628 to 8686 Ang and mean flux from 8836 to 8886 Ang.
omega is 0.025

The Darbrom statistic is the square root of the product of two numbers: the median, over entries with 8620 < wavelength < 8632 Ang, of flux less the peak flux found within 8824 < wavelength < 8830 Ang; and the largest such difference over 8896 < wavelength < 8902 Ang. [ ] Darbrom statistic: 1.9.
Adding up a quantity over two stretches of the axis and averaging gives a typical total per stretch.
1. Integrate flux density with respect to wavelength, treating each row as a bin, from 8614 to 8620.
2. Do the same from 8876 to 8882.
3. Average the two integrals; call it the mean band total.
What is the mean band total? 292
